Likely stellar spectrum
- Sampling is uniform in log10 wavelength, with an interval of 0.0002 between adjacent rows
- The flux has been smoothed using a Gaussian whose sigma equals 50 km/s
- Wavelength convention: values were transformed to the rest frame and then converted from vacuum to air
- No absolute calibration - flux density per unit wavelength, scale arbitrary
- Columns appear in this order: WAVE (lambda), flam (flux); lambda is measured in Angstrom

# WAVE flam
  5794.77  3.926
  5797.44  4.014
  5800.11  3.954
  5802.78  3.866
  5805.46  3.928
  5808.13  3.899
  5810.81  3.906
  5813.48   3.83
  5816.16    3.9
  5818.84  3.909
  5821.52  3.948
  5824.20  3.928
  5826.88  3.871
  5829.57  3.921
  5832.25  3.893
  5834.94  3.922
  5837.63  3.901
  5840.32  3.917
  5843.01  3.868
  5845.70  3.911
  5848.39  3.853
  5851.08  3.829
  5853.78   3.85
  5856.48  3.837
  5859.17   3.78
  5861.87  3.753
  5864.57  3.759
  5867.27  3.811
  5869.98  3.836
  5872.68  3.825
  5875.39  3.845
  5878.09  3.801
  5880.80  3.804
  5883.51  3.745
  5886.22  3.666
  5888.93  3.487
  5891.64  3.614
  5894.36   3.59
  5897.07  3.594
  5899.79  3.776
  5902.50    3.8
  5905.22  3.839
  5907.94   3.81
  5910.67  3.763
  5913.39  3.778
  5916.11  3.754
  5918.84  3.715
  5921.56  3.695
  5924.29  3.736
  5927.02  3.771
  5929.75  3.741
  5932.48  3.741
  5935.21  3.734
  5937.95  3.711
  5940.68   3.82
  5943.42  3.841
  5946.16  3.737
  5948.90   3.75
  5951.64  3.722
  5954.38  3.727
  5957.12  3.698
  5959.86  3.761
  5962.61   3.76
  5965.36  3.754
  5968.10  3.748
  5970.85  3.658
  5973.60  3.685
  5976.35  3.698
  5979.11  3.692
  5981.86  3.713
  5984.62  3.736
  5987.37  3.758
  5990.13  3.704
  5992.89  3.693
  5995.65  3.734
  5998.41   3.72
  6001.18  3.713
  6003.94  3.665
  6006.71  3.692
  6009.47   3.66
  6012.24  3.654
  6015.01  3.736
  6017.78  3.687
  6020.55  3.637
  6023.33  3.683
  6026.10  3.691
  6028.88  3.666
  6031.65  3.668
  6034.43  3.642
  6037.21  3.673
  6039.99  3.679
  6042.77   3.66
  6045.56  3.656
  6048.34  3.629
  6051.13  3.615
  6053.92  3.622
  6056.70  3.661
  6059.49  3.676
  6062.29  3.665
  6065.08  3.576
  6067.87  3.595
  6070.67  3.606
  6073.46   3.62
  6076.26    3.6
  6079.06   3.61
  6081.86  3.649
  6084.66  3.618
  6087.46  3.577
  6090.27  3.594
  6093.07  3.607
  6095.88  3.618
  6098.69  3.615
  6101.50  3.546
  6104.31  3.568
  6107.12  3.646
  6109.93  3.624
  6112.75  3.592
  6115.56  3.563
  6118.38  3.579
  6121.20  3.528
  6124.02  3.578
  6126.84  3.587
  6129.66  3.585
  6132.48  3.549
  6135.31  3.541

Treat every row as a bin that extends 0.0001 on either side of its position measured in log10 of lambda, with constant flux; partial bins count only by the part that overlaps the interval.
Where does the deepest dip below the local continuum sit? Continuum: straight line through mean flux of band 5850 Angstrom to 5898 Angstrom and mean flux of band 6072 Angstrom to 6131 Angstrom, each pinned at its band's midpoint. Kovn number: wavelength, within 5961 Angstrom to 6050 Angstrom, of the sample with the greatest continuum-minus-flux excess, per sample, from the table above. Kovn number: 5970.85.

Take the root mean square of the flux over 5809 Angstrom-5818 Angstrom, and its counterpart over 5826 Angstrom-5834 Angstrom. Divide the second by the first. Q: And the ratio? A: 1.004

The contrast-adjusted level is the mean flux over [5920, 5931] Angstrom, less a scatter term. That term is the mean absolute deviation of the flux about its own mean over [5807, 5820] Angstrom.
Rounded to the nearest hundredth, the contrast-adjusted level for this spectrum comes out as 3.71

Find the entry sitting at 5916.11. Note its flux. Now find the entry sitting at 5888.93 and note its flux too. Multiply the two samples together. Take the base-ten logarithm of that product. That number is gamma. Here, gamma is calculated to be 1.12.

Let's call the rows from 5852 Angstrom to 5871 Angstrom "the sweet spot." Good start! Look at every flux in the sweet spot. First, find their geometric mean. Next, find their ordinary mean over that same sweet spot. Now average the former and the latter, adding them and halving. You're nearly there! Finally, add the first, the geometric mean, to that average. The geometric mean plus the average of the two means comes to 7.61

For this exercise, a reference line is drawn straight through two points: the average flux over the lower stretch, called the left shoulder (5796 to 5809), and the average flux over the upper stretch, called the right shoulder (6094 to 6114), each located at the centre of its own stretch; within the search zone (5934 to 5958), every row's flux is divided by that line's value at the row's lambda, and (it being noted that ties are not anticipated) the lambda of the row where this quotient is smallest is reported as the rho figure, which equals 5937.95 Angstrom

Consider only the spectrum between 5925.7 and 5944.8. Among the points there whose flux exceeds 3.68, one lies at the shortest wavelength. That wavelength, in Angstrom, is 5927.02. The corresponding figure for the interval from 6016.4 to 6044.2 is 6017.78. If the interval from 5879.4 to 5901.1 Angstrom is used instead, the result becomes 5880.80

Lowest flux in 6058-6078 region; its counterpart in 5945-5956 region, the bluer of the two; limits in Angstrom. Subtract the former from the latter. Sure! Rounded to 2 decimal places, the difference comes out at 0.15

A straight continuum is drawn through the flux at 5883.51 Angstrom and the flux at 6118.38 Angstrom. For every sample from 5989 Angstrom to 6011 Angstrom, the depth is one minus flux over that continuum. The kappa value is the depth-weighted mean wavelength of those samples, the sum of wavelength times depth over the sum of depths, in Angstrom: 5998.0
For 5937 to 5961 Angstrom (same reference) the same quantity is 5947.2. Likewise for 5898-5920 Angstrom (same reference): 5907.0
